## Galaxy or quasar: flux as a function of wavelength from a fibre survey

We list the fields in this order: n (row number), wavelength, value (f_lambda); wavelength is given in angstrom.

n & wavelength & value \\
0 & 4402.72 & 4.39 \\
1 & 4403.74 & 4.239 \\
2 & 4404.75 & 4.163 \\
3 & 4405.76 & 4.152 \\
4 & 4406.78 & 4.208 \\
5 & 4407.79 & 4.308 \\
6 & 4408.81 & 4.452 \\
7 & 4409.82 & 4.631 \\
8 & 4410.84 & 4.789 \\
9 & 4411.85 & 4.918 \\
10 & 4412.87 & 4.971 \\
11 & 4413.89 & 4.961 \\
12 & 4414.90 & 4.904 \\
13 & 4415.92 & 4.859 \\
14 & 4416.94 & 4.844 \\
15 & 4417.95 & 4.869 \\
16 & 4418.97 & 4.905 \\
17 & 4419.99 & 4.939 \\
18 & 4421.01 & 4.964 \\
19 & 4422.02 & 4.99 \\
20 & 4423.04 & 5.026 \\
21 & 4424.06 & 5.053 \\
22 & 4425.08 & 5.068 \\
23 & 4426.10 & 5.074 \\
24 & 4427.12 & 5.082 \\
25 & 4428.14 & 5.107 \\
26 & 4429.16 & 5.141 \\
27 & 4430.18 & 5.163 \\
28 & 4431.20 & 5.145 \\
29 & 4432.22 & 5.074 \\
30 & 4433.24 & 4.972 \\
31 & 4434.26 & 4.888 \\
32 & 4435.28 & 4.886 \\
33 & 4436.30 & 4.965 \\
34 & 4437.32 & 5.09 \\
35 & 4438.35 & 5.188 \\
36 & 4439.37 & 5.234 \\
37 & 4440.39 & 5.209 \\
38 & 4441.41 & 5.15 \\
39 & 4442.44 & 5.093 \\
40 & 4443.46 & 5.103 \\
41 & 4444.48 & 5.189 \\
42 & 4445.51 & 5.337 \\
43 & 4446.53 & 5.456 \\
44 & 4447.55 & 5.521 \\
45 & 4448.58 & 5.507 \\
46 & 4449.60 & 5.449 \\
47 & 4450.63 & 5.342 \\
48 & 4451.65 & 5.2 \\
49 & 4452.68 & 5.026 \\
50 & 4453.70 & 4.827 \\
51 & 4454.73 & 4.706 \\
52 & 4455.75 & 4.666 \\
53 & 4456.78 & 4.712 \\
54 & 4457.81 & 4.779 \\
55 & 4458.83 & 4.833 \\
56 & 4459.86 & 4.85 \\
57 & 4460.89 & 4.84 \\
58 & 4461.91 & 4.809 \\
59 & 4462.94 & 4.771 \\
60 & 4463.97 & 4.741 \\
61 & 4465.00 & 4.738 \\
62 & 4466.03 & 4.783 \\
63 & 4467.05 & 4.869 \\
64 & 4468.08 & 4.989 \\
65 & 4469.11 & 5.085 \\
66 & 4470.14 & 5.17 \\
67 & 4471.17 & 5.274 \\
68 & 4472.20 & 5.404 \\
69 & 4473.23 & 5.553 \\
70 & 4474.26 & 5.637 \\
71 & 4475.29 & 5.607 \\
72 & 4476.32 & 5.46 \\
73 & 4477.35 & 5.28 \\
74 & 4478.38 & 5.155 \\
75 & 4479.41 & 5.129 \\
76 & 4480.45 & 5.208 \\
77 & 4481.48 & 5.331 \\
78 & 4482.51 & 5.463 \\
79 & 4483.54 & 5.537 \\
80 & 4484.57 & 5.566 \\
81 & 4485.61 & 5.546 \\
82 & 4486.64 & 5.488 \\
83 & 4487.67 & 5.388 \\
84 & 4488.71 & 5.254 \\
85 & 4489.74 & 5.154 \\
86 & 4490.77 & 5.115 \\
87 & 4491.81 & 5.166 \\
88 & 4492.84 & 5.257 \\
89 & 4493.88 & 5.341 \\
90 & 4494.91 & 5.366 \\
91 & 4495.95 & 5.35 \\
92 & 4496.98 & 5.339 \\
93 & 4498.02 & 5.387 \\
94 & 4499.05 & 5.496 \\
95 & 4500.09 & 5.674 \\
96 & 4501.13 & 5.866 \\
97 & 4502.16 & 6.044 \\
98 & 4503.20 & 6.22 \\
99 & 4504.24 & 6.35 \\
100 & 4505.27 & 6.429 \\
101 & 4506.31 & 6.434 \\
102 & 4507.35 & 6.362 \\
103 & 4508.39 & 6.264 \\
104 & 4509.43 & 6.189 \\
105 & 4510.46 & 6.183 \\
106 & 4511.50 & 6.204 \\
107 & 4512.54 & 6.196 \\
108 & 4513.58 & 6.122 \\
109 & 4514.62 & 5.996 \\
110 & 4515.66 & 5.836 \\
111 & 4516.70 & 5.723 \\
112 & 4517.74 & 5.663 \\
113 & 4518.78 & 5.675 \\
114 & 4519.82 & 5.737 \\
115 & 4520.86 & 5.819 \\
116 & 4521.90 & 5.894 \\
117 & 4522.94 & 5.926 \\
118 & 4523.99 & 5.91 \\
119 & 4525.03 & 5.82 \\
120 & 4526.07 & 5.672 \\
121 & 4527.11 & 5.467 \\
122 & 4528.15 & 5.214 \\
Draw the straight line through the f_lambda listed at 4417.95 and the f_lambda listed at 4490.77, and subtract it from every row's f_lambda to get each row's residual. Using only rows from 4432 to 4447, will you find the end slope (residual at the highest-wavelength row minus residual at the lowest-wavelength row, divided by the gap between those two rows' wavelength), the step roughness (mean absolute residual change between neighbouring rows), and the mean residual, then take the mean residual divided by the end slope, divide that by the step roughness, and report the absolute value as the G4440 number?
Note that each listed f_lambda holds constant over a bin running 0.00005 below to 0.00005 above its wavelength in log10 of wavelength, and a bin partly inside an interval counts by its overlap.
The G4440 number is 105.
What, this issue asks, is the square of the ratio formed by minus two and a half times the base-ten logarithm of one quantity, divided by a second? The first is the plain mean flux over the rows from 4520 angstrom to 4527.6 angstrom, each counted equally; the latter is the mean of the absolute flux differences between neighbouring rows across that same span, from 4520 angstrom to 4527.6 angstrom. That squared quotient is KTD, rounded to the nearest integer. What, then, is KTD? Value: 408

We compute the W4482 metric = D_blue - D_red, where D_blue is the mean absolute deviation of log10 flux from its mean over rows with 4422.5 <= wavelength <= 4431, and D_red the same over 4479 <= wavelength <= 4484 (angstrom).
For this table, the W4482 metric -0.008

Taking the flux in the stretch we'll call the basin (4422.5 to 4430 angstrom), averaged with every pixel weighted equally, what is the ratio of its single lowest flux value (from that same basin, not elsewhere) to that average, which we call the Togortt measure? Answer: 0.990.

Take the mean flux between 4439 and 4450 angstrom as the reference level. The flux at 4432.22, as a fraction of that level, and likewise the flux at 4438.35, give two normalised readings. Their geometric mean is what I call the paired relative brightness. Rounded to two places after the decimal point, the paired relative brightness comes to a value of 0.97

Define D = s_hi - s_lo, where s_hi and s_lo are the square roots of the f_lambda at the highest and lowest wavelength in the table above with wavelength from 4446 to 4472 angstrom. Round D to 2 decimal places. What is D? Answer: -0.04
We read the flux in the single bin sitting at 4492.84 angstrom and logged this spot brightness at 5.257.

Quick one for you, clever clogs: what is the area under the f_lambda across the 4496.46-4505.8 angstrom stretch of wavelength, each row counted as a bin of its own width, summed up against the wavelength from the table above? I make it 55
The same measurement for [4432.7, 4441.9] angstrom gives 47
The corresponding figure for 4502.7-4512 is 59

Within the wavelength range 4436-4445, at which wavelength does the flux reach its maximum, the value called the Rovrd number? 4439.37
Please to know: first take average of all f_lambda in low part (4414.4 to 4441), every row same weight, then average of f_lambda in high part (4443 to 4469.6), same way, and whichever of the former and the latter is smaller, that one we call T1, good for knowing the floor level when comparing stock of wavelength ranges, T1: 5.00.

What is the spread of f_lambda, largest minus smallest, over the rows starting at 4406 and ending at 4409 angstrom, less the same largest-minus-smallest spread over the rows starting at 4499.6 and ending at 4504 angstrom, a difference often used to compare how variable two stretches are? -0.3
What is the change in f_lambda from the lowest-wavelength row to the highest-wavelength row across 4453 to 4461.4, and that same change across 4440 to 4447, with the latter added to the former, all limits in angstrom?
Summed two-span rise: 0.3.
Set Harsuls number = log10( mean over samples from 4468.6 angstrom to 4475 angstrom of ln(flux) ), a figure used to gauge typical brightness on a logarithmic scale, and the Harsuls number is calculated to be 0.225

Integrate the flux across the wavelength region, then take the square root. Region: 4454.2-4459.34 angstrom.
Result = 4.9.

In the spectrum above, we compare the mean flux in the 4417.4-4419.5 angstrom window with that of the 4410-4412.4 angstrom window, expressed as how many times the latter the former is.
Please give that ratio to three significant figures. 1.01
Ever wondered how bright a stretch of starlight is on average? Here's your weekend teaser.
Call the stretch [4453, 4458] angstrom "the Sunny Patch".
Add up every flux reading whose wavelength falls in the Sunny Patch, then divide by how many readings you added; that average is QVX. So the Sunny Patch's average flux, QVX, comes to 4.7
